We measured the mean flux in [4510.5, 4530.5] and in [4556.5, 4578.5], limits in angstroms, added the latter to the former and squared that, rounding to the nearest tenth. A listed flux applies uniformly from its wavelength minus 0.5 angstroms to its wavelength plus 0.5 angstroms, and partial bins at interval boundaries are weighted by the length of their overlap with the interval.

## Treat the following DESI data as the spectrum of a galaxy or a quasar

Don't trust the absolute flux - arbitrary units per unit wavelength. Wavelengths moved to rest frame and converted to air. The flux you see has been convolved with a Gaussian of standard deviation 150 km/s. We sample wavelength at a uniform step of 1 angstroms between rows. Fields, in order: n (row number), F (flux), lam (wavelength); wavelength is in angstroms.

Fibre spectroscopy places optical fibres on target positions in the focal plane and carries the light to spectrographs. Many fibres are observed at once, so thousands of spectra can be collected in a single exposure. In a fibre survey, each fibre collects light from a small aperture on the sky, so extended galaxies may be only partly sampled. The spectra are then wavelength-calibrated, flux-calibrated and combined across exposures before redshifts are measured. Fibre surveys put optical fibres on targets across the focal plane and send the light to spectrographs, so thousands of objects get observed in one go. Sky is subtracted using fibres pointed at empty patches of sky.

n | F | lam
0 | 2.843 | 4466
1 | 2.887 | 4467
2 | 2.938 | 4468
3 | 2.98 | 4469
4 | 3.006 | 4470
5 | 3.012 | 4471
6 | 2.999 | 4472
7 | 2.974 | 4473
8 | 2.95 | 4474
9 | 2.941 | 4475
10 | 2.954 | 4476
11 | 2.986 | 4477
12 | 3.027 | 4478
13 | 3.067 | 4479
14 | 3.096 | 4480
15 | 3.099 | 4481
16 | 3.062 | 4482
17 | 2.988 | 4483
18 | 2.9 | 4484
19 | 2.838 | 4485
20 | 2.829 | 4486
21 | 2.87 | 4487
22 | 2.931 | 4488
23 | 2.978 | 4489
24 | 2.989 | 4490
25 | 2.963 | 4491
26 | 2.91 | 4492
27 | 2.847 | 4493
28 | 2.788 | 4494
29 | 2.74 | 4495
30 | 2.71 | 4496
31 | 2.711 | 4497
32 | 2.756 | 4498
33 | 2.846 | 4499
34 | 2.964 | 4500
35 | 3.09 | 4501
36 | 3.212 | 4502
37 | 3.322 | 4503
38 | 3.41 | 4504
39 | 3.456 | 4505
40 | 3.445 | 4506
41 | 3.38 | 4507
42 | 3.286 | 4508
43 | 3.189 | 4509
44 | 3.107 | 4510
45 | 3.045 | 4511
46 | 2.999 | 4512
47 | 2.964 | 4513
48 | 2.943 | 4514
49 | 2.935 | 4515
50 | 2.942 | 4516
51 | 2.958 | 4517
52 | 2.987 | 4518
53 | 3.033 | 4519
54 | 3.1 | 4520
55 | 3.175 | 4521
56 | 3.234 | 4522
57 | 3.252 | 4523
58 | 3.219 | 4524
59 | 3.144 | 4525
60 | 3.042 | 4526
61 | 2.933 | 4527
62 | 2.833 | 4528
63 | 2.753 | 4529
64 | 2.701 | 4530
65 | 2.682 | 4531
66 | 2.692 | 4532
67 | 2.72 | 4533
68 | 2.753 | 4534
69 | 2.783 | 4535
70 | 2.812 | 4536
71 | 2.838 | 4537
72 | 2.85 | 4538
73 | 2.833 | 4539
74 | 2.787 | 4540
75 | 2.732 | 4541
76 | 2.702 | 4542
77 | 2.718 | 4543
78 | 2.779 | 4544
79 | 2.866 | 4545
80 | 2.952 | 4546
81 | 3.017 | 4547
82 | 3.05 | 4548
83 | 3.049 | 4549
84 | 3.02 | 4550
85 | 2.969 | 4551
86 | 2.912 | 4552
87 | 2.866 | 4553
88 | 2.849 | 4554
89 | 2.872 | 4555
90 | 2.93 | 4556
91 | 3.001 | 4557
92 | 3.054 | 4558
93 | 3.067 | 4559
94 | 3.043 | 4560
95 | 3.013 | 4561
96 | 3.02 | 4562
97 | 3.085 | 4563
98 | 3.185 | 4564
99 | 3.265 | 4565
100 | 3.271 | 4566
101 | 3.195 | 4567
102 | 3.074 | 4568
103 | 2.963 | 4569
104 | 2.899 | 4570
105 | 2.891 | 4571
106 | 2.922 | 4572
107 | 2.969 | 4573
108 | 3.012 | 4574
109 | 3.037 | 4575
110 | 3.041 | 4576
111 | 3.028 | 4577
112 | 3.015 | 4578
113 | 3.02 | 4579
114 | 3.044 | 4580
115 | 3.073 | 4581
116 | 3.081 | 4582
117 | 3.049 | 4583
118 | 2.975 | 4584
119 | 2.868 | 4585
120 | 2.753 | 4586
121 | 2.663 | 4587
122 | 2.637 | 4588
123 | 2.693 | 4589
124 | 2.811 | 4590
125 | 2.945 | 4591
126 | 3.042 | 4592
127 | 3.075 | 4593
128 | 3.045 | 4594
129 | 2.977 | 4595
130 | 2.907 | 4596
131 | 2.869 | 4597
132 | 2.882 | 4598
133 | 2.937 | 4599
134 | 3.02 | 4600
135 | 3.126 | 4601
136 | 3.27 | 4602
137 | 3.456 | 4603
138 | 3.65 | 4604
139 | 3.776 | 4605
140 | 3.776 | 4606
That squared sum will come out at 36.7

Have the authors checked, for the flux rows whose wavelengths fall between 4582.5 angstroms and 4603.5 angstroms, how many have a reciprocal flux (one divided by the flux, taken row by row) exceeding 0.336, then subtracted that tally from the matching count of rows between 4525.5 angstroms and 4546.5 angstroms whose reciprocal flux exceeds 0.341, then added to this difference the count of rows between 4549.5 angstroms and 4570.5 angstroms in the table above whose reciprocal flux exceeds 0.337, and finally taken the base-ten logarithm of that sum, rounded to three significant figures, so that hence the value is 1.11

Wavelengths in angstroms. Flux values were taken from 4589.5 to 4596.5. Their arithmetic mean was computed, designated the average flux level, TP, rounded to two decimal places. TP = 2.97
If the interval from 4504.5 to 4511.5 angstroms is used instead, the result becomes 3.27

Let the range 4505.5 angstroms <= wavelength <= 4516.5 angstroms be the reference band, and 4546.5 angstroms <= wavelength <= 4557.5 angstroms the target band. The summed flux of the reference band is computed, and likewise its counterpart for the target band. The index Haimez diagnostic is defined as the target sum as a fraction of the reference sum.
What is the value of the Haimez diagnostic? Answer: 0.95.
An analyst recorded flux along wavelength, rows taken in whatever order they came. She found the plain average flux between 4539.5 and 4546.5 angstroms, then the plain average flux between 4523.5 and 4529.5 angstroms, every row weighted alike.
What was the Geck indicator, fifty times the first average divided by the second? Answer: 46.7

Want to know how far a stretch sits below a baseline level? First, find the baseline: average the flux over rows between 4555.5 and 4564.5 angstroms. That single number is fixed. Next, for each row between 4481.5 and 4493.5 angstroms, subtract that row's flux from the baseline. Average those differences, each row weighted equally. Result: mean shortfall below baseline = 0.12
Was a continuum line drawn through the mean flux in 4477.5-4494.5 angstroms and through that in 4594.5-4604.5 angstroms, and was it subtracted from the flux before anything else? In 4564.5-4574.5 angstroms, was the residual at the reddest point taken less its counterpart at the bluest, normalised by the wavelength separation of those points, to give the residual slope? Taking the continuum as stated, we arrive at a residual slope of -0.029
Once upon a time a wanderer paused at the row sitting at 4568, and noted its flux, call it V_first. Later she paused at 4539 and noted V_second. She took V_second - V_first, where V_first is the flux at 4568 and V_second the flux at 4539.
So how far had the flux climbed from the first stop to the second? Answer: -0.2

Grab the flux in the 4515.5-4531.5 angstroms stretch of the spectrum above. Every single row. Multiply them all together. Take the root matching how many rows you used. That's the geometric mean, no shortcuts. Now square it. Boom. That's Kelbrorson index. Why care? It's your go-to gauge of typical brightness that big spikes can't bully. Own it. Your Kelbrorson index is 9.0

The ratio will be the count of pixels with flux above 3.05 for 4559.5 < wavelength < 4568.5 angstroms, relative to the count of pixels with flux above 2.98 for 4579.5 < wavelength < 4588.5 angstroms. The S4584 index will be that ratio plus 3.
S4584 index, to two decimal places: 4.50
